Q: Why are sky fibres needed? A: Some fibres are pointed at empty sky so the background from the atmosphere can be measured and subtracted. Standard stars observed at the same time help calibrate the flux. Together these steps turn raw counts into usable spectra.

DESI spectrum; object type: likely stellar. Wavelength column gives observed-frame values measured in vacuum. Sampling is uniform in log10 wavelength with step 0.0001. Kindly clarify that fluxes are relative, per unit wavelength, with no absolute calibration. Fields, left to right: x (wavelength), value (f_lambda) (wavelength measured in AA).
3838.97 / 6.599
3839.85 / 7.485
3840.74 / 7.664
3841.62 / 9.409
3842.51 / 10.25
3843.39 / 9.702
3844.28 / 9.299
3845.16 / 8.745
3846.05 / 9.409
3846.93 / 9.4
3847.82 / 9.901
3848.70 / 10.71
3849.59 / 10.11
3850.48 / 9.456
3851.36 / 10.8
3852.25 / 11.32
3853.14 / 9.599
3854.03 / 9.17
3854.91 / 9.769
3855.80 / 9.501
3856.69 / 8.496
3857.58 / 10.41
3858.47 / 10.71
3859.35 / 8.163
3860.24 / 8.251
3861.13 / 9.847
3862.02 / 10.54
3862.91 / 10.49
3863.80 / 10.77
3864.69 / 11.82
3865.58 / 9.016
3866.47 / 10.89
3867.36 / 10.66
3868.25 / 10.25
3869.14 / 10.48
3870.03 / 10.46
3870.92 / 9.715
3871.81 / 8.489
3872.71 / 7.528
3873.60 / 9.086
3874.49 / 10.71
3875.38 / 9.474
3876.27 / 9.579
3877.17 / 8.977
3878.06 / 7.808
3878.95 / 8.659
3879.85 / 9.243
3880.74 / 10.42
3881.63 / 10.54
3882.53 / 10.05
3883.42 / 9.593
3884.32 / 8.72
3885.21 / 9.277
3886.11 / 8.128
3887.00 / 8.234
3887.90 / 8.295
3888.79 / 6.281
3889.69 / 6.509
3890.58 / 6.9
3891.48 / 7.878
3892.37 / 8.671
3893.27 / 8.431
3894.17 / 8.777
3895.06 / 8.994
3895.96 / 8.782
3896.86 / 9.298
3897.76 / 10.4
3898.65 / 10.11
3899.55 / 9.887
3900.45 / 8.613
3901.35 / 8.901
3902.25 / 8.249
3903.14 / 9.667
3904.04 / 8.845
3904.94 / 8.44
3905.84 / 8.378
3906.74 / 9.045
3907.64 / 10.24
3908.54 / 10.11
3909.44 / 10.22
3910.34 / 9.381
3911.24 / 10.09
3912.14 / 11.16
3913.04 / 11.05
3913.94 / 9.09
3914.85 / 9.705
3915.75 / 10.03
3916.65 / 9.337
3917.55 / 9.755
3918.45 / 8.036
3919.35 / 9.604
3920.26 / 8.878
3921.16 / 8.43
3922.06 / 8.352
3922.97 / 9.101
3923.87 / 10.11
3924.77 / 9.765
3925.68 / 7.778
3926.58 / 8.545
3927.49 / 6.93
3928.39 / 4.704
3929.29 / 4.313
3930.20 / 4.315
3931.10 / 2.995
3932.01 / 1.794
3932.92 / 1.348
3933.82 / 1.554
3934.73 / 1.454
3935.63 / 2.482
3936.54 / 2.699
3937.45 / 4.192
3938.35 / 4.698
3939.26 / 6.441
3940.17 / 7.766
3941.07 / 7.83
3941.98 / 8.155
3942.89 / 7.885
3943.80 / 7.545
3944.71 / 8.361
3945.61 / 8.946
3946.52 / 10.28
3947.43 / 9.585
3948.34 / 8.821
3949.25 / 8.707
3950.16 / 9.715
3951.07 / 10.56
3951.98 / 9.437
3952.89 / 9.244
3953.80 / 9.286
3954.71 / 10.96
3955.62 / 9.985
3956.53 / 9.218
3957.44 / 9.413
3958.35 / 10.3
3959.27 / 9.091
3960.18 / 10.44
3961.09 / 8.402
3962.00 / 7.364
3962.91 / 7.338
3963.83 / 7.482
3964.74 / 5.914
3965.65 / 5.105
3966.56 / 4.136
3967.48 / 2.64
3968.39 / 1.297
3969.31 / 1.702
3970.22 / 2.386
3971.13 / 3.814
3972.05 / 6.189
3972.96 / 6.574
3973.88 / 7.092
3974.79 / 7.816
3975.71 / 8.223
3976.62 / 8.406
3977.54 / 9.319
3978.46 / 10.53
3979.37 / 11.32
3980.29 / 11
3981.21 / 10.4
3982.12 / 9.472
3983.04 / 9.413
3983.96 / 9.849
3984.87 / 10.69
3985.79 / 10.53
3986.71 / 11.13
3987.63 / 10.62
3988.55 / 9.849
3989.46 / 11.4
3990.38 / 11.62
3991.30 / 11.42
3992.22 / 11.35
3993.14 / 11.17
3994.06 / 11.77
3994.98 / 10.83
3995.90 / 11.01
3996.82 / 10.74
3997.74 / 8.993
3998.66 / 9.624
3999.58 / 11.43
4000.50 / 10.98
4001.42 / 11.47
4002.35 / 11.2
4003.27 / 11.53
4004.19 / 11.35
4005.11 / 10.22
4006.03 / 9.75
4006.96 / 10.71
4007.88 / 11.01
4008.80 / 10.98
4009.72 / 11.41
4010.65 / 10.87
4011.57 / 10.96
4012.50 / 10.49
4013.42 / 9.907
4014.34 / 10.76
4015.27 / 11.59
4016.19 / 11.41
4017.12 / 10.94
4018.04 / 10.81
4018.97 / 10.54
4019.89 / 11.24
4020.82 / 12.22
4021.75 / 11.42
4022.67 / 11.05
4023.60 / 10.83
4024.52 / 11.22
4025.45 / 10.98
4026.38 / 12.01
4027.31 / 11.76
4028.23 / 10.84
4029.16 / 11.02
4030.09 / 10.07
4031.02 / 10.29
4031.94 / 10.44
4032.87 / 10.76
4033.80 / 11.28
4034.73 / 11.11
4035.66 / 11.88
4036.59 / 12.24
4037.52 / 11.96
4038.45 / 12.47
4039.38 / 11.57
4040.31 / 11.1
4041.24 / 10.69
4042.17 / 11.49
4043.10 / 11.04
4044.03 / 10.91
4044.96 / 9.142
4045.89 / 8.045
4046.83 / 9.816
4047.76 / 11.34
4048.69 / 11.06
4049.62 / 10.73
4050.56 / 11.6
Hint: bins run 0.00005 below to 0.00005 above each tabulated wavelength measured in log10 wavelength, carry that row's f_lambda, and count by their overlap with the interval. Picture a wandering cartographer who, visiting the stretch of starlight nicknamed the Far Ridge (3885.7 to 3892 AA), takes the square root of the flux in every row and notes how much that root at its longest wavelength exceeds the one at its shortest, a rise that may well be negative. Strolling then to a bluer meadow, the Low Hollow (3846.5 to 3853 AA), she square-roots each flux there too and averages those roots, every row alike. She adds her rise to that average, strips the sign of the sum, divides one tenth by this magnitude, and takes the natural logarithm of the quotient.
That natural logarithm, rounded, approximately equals -3.45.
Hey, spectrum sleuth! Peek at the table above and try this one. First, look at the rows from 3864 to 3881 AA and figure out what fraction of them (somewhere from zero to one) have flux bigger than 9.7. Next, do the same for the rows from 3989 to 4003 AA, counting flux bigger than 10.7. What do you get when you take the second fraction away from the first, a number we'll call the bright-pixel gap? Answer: -0.4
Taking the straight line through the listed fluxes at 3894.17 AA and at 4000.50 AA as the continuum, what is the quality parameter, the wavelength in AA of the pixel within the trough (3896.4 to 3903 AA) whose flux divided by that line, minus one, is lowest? 3902.25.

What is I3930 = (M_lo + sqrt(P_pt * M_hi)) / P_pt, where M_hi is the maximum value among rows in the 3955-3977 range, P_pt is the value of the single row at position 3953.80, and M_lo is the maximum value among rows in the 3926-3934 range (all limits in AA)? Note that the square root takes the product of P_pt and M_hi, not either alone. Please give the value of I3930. 2.0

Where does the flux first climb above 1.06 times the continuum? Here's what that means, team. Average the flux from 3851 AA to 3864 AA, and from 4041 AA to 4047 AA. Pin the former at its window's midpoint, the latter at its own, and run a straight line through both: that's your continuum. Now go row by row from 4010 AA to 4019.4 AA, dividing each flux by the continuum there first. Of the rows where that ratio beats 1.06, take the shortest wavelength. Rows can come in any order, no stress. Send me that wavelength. 4010.65 AA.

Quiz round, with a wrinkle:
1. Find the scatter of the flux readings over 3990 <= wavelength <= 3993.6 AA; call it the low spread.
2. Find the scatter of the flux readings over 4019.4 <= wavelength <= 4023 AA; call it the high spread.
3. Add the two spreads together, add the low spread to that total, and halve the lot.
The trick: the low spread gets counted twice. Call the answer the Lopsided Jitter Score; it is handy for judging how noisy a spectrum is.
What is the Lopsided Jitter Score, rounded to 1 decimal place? 0.4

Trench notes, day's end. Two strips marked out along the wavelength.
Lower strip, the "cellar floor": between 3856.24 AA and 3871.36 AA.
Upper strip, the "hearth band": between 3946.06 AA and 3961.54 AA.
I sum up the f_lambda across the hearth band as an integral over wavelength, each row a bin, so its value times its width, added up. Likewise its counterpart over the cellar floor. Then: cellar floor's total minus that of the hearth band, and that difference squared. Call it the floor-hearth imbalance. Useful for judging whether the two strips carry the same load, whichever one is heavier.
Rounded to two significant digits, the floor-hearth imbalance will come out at 11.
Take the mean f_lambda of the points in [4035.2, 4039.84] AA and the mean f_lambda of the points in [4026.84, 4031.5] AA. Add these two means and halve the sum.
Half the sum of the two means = 11.4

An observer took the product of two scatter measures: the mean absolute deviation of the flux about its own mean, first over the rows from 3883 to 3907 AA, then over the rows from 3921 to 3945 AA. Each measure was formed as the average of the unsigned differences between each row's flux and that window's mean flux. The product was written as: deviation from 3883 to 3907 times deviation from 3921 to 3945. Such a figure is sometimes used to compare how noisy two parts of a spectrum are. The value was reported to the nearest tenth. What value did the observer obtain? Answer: 1.8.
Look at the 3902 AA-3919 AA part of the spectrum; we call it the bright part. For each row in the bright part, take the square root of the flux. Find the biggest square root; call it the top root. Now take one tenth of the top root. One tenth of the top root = 0.33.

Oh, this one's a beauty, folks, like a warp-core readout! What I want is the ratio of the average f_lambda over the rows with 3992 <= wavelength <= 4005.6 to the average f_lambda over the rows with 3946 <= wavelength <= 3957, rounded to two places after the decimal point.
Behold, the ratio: 1.13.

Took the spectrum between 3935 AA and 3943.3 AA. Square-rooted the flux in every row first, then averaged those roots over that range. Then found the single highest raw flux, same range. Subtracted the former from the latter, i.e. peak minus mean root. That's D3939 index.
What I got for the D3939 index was 5.8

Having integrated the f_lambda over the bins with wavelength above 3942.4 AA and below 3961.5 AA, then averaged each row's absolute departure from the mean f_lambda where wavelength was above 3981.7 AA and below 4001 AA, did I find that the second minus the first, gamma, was -178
